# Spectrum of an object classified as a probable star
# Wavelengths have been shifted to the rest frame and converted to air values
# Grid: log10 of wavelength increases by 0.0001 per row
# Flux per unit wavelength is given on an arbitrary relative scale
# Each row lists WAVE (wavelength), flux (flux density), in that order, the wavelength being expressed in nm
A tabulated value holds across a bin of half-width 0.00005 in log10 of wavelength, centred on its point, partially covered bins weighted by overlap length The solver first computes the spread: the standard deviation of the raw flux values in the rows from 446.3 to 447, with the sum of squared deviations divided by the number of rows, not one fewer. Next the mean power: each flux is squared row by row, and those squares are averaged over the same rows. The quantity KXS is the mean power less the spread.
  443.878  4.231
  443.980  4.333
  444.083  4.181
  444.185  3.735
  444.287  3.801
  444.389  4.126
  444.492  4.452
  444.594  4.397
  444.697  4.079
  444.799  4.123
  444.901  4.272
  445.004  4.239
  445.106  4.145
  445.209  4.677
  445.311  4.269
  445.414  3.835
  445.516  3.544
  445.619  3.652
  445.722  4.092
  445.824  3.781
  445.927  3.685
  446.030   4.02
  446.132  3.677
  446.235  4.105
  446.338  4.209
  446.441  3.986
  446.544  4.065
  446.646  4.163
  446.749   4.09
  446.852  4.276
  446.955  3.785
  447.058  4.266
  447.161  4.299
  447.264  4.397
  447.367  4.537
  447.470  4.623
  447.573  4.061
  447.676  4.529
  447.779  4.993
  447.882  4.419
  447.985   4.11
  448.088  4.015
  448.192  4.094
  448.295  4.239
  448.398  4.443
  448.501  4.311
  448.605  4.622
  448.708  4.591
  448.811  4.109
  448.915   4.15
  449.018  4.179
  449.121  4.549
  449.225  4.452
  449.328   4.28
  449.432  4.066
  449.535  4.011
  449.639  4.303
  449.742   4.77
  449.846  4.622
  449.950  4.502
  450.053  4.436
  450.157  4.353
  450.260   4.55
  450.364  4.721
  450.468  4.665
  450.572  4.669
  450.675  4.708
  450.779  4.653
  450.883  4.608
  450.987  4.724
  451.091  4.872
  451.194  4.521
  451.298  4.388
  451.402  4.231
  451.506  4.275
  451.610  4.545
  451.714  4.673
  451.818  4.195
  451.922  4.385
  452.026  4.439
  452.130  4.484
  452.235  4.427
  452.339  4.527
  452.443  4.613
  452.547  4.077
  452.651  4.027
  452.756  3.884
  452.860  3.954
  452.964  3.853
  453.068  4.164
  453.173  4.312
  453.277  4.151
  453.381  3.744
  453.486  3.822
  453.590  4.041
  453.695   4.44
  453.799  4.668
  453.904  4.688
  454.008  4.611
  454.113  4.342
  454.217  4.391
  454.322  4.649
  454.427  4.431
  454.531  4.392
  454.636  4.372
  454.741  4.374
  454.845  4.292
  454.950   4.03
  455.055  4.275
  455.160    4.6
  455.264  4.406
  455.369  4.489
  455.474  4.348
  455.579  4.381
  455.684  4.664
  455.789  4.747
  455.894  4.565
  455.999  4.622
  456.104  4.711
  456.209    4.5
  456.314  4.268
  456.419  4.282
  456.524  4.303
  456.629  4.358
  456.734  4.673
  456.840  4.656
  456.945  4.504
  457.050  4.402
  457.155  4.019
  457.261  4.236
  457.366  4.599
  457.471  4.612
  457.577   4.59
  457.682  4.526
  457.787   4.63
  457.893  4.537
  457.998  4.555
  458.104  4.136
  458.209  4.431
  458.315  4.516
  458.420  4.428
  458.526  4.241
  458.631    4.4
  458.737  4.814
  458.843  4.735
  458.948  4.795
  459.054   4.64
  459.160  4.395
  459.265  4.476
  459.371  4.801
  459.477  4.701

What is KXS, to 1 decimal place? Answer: 16.5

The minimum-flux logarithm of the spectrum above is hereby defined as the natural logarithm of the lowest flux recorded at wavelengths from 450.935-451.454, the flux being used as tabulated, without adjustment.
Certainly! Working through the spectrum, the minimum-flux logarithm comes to 1.44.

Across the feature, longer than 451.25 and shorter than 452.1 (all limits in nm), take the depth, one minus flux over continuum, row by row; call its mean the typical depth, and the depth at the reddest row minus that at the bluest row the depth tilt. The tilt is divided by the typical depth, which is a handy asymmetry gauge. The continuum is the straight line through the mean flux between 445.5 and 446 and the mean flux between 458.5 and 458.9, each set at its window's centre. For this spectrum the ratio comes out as 0.0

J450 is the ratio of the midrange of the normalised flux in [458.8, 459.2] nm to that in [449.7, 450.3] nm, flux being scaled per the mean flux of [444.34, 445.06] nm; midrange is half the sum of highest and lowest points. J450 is 1.01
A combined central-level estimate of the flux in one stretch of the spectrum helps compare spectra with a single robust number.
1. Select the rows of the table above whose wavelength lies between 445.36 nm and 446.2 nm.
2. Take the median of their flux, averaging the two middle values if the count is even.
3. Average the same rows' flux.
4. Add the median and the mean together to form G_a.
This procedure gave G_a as 7.5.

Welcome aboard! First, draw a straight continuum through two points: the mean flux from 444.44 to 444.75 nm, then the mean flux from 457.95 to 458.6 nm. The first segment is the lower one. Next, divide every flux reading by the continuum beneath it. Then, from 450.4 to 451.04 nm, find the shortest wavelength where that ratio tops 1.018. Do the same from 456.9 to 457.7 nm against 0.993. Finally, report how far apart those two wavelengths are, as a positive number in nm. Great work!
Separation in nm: 6.48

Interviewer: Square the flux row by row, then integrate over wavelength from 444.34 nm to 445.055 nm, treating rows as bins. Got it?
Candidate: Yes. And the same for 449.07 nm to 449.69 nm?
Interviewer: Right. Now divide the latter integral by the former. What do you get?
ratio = 0.88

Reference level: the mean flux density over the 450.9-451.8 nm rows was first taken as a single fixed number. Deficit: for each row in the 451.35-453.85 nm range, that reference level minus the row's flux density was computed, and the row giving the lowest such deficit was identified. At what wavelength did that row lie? 451.714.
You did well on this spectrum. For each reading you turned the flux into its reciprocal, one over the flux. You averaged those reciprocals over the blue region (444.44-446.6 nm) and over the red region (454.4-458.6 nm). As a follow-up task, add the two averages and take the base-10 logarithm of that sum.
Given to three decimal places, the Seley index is -0.325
